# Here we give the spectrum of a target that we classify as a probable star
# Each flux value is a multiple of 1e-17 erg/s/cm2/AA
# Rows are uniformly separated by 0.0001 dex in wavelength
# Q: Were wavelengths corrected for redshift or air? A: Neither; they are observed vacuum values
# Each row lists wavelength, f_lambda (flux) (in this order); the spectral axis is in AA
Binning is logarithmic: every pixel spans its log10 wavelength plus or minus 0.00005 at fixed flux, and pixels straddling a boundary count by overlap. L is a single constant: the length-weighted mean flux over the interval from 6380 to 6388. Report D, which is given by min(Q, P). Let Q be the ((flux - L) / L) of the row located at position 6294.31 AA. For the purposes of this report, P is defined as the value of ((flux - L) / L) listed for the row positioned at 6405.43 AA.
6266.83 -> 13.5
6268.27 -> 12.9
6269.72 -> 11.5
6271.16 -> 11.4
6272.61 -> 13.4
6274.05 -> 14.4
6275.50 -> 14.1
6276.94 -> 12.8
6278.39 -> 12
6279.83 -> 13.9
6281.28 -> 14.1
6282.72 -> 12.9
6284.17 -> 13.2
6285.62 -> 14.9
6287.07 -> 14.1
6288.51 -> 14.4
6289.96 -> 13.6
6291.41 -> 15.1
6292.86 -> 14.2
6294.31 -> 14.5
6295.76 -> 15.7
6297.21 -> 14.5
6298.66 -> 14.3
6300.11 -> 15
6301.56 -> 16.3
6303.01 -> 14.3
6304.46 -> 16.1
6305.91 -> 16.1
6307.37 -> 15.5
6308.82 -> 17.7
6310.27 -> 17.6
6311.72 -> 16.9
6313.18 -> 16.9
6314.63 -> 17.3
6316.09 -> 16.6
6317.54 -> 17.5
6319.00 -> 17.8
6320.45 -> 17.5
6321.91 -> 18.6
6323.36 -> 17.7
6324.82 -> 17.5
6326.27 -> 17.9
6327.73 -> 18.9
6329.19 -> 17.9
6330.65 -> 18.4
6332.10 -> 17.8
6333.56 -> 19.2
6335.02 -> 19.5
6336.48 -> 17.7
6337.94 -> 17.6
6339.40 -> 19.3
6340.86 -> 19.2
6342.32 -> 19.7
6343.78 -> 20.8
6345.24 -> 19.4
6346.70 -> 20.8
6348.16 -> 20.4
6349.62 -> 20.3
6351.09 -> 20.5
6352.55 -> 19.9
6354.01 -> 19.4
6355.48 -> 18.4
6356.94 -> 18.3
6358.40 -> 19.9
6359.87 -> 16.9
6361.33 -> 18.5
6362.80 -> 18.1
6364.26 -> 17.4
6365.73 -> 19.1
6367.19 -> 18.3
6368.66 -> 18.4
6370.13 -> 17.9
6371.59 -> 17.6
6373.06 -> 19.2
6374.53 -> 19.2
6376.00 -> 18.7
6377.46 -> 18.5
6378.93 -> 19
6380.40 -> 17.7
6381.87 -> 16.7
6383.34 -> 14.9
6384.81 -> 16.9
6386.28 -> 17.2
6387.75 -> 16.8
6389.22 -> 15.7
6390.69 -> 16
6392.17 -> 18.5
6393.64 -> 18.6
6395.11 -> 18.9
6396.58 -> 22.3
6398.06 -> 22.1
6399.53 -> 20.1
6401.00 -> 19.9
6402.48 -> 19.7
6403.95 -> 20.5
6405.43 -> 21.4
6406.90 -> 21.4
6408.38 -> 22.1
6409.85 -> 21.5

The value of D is -0.13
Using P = 0.285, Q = -0.13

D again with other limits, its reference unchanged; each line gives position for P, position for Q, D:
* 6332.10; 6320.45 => 0.05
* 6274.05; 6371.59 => -0.14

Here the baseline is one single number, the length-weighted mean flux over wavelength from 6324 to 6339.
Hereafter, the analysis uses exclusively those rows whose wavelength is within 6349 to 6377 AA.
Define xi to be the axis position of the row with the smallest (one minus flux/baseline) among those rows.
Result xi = 6351.09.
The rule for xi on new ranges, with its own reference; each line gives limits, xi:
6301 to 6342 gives 6335.02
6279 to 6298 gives 6295.76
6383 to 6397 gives 6396.58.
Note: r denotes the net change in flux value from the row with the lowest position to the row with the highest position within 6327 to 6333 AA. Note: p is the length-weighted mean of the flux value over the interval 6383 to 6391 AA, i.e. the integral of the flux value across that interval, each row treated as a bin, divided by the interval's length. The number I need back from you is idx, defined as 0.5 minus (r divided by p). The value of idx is 0.57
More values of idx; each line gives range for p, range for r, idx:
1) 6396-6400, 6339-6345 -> 0.43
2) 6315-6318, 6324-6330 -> 0.48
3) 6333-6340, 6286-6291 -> 0.53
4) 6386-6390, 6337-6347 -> 0.31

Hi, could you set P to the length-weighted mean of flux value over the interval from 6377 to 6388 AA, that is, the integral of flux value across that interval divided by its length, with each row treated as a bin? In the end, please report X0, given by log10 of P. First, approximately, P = 17.2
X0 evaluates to 1.24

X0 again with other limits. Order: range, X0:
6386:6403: 1.28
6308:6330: 1.25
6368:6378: 1.27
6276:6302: 1.15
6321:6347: 1.27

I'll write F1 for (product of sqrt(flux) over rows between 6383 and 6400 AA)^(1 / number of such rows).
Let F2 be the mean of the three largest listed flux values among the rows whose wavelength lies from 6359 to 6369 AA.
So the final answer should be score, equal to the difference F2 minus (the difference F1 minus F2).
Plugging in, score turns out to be 33.1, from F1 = 4.2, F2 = 18.7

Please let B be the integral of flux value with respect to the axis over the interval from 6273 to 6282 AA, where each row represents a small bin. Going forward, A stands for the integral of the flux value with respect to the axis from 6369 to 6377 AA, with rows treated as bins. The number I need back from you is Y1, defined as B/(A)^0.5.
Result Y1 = 10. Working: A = 148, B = 122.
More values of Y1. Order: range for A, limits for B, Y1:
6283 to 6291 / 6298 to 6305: 10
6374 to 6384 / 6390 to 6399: 13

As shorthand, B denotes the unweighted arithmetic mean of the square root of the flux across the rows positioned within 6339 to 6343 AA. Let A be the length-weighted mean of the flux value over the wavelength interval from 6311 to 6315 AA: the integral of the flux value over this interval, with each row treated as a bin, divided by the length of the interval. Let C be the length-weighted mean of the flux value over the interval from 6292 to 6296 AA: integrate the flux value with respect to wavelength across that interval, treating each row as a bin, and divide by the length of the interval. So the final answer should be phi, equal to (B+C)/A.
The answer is 1.12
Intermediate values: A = 17.0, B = 4.40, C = 14.7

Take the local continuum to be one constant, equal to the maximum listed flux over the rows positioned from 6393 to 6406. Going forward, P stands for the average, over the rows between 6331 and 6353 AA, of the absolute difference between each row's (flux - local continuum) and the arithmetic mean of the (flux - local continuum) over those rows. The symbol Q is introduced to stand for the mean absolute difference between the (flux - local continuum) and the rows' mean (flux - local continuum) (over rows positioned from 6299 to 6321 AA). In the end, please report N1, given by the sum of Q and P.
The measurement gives 1.66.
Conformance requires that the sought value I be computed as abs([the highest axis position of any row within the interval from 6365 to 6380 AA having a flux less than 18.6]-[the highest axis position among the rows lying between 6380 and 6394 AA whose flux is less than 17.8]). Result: 13.2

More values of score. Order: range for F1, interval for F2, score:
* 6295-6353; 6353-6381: 34.8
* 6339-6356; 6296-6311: 29.9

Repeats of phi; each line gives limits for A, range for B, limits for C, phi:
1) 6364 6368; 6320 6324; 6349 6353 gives 1.33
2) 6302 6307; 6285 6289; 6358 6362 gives 1.42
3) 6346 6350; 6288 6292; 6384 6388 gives 1.01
